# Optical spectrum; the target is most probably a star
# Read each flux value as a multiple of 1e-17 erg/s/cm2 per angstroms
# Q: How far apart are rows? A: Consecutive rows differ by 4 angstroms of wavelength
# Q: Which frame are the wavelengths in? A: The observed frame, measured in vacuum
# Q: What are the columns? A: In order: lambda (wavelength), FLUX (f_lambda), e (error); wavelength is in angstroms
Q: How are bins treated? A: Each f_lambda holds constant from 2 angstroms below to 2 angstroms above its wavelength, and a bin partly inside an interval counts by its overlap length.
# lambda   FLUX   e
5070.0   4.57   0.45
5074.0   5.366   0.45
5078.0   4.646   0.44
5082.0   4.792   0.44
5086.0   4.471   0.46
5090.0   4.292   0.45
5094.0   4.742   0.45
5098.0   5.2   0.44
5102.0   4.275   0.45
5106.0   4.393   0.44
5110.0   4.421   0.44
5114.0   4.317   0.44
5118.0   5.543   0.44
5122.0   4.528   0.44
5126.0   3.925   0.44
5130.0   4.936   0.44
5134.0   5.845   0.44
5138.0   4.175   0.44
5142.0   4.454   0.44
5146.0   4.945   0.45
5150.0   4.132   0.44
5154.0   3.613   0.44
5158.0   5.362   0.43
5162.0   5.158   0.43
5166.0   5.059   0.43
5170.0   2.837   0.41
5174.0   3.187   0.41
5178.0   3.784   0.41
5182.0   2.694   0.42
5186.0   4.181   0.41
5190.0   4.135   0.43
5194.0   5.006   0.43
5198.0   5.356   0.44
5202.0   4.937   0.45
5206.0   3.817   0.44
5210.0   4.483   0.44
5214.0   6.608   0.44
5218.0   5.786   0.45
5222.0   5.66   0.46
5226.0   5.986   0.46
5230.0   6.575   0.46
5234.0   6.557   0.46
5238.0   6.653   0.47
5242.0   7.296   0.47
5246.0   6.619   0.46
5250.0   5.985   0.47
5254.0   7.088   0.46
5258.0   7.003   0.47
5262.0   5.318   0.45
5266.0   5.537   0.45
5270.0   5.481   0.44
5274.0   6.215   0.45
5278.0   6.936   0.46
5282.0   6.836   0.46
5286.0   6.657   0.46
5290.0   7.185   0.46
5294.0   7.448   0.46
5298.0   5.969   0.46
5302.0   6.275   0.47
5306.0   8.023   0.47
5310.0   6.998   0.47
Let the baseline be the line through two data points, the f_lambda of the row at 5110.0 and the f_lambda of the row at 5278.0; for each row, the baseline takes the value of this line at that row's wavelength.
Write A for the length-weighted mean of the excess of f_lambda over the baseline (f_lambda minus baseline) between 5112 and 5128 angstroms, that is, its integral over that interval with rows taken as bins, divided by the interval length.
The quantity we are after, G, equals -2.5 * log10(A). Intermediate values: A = 0.01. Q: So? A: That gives 5.3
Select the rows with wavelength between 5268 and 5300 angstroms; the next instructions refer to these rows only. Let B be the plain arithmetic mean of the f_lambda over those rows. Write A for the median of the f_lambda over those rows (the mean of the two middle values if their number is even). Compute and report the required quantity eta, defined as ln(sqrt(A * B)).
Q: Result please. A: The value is 1.90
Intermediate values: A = 6.7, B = 6.6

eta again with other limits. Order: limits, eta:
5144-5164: 1.57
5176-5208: 1.43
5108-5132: 1.51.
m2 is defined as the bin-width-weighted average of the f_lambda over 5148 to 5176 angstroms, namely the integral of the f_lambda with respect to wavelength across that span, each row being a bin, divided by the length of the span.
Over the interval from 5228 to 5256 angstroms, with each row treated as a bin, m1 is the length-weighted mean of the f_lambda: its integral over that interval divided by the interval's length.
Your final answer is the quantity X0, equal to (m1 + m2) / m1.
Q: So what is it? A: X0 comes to 1.6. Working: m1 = 6.7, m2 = 4.2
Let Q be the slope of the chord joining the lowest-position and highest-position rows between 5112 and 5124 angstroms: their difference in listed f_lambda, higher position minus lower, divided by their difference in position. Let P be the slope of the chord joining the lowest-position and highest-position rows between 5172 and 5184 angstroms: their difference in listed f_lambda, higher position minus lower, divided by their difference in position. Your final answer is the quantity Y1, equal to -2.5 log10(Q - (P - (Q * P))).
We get 2.7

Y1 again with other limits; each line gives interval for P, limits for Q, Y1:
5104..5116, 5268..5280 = 1.8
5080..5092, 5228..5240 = 2.9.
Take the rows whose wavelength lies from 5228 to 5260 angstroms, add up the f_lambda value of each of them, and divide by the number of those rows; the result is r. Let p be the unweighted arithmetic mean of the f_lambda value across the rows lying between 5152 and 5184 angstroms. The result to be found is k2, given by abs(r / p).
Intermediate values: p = 4.0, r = 6.7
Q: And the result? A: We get 1.70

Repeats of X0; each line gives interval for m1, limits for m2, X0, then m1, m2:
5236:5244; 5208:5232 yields 1.8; 7.0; 5.8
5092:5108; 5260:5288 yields 2.3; 4.7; 6.1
